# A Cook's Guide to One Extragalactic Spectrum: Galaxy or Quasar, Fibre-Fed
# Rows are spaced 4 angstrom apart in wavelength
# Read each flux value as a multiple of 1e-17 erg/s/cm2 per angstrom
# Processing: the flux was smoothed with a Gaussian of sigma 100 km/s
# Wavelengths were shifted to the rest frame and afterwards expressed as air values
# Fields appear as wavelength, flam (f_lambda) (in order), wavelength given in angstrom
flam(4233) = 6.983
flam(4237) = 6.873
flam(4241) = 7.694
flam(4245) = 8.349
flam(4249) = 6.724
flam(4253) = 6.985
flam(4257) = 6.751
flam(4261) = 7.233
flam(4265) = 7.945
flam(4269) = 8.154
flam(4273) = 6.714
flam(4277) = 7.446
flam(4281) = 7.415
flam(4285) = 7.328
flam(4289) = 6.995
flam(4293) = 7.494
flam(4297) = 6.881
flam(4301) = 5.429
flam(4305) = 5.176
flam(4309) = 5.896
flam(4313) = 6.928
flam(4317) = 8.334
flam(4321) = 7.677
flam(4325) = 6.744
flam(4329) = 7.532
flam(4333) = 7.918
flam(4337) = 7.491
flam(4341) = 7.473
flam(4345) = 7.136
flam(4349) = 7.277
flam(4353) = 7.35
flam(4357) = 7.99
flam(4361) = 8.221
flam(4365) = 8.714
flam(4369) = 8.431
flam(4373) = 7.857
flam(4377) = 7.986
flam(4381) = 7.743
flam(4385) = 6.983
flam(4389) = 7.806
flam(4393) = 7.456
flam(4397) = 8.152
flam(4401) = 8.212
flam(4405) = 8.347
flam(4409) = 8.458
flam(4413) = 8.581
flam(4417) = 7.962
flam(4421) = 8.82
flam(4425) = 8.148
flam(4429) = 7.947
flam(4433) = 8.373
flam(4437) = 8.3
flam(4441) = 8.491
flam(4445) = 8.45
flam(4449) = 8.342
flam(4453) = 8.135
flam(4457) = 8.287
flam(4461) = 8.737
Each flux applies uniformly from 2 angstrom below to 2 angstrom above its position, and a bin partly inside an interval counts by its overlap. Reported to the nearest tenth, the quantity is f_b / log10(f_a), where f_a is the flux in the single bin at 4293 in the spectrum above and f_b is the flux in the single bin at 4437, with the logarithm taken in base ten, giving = 9.5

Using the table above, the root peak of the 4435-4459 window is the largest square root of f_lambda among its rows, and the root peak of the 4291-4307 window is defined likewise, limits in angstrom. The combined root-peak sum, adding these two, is 5.65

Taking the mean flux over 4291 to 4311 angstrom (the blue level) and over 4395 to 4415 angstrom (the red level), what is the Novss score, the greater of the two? 8.35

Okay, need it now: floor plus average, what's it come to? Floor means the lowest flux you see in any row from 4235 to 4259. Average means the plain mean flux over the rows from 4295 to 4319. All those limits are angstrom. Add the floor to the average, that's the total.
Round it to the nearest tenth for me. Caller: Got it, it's 13.2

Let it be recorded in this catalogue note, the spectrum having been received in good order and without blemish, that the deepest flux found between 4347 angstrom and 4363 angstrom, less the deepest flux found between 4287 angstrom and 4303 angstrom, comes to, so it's 1.8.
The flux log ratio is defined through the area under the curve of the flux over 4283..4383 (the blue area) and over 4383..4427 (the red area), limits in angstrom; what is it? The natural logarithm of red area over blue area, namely -0.7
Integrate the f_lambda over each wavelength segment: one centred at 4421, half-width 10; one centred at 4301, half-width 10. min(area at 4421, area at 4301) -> 124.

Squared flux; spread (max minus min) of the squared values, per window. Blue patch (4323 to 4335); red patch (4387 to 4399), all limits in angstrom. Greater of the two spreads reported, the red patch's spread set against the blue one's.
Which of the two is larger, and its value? 17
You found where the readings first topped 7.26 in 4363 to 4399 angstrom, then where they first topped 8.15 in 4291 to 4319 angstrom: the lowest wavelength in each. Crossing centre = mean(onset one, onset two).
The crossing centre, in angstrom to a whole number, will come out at 4341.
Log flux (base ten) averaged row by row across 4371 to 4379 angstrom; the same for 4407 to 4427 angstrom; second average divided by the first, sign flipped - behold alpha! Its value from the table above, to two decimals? -1.03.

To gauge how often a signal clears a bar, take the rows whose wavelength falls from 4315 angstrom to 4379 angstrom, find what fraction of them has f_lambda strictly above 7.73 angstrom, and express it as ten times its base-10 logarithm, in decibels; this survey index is -3.0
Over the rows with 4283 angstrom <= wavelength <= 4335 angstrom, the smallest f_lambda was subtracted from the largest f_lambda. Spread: 3.2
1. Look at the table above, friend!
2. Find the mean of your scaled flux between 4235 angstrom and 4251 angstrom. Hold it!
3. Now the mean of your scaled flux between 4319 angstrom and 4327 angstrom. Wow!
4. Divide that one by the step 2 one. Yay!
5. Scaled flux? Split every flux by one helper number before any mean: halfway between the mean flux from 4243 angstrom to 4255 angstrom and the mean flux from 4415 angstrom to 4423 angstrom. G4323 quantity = 0.97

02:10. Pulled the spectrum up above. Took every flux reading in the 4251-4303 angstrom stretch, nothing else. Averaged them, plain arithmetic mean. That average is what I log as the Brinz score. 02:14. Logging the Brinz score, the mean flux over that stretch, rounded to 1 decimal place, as 7.1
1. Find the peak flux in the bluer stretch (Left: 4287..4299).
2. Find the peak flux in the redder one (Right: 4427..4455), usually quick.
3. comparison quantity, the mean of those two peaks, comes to 7.99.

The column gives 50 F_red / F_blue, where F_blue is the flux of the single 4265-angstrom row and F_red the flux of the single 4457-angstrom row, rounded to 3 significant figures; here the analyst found 52.2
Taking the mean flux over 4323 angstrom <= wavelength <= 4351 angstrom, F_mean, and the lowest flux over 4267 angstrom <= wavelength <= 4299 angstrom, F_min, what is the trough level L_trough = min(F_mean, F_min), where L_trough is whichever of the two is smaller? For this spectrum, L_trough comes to 6.7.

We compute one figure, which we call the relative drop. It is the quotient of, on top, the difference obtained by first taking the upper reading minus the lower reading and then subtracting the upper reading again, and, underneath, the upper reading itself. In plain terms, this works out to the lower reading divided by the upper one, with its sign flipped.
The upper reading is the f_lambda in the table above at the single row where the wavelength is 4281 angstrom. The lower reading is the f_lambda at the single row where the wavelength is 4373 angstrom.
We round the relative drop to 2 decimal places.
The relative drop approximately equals -1.06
